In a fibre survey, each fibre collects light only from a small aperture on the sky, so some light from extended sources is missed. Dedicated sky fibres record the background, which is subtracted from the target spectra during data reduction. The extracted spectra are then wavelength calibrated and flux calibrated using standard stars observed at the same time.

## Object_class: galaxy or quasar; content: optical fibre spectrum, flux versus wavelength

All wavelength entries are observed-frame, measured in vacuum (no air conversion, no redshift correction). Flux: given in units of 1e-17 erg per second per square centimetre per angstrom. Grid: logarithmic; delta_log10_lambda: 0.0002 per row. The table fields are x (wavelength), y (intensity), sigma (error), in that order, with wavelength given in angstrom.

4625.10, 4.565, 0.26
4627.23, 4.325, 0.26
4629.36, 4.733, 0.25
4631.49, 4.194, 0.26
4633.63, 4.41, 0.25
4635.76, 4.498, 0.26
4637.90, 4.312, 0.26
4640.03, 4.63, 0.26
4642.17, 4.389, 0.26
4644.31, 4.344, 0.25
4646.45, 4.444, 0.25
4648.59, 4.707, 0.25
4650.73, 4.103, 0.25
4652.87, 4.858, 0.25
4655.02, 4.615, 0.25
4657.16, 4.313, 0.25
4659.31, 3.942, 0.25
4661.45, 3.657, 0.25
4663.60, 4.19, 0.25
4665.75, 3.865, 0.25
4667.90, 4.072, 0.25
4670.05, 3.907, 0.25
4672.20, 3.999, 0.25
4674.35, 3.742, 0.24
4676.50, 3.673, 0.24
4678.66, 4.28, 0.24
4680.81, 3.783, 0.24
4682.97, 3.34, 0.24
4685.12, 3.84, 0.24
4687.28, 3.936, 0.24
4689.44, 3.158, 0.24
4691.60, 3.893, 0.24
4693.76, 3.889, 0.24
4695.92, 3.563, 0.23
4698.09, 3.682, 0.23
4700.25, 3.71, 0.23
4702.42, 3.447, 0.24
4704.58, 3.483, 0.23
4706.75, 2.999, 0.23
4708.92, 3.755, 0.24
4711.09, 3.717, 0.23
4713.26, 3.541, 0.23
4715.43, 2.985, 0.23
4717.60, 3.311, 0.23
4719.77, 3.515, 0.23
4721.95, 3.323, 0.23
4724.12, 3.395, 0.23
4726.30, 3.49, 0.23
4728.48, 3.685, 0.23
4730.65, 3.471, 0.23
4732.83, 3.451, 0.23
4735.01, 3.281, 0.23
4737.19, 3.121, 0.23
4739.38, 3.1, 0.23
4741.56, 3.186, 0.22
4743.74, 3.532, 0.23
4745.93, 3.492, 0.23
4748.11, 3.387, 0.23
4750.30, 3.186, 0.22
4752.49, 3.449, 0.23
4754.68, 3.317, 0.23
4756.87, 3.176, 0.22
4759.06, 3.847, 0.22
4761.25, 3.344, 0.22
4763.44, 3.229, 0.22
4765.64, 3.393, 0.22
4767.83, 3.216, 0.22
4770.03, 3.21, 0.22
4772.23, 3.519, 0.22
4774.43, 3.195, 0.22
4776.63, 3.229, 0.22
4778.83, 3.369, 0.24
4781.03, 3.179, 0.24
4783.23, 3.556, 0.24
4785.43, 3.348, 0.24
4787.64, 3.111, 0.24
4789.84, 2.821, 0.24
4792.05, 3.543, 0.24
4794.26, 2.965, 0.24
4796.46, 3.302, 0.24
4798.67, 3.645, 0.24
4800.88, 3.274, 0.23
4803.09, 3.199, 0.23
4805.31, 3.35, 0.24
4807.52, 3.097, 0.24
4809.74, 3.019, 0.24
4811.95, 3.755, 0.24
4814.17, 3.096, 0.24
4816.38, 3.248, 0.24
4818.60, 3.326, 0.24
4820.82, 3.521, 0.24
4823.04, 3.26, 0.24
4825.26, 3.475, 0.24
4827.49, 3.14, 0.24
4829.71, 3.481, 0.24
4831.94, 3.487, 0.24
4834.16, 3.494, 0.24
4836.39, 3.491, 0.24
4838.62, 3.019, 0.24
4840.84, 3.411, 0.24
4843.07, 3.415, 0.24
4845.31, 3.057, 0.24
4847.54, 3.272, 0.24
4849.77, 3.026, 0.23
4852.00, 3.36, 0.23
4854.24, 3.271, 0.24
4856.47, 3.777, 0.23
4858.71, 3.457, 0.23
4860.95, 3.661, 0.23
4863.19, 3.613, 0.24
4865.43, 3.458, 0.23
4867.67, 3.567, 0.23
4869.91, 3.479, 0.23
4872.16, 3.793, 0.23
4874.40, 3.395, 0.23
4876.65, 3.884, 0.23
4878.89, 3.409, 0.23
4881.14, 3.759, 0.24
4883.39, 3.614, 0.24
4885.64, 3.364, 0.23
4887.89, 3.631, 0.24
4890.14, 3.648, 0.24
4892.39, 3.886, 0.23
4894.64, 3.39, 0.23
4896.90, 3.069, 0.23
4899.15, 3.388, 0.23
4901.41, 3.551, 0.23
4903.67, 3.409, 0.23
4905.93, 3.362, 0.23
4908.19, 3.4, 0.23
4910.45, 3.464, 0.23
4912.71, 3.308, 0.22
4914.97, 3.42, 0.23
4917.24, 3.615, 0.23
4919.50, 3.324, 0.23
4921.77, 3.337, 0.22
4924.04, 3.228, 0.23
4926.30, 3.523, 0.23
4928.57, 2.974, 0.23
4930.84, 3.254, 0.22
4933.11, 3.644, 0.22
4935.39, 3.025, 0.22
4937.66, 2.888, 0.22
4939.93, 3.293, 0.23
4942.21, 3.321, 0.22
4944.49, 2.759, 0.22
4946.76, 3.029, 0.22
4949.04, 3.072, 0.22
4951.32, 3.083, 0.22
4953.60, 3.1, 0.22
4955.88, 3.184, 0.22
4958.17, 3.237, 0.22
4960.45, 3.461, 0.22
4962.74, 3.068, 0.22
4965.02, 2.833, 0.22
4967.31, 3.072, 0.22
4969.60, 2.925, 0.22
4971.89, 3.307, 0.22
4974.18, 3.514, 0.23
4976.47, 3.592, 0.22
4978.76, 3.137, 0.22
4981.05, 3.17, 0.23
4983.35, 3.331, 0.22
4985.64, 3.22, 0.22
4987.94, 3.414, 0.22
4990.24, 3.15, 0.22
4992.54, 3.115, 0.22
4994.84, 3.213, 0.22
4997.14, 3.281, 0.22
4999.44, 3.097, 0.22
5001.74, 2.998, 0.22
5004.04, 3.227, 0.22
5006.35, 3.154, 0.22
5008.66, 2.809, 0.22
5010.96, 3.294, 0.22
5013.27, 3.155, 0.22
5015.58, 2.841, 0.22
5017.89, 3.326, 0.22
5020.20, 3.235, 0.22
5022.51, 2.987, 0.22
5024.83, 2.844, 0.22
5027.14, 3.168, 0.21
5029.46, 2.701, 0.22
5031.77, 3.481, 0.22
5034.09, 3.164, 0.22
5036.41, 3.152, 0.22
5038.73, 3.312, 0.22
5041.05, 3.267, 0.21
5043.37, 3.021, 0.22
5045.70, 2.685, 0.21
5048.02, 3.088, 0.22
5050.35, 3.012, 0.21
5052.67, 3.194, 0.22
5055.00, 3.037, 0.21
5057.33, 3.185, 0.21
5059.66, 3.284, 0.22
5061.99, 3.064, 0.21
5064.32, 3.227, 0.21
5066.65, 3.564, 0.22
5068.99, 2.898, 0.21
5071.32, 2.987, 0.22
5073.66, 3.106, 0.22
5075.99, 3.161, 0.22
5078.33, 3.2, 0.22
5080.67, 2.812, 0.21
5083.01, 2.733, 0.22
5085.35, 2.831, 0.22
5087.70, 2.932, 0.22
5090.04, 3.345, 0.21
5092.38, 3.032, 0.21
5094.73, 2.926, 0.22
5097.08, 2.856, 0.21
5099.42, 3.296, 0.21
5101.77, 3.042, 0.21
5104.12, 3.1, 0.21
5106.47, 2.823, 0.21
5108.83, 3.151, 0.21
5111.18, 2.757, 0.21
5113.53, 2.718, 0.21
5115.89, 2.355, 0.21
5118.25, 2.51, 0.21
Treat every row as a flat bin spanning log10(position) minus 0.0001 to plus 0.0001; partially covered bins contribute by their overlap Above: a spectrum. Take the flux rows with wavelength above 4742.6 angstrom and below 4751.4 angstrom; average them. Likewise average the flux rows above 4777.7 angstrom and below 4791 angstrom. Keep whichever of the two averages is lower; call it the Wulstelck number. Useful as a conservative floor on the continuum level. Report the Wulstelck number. 3.23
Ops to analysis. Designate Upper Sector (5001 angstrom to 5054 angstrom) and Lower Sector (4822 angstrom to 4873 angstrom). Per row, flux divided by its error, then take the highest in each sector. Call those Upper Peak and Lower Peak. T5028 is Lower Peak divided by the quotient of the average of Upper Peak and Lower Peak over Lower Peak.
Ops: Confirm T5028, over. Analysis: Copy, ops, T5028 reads 16.8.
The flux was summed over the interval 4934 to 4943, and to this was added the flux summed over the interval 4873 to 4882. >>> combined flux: 27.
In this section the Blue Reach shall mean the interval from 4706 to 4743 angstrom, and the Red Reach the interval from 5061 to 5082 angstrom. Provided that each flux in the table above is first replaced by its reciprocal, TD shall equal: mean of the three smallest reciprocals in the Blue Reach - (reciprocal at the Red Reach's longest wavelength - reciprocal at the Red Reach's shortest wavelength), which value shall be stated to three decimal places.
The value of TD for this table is 0.240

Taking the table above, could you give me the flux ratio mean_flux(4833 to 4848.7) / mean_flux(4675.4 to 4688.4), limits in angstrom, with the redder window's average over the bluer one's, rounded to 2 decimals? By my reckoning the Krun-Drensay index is 0.87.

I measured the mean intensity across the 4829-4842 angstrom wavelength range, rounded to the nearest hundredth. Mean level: 3.40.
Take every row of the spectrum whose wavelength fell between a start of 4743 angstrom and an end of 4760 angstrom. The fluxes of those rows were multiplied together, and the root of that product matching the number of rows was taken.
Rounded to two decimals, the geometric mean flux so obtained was 3.42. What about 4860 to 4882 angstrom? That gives 3.60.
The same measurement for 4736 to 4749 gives 3.30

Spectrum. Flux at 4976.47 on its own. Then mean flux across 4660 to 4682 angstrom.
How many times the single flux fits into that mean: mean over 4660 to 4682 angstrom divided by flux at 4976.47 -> 1.09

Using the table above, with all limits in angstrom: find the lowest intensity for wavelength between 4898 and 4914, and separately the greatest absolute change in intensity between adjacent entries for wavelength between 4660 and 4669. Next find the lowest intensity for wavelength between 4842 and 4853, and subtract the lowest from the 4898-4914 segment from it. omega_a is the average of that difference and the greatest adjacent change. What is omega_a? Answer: 0.13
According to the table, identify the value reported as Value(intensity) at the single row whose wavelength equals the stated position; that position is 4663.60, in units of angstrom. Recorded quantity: 4.19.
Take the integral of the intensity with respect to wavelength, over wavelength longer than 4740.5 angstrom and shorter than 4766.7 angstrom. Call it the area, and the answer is 89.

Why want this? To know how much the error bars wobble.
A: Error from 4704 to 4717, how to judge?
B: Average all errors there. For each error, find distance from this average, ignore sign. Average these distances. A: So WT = 0.0028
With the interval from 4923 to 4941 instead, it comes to 0.0050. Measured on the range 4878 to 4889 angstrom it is 0.0048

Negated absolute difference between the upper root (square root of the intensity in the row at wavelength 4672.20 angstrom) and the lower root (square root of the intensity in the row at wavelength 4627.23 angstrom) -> -0.080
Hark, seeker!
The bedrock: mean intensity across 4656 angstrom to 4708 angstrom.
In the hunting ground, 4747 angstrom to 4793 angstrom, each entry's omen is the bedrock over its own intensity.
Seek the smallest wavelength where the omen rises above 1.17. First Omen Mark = 4750.30 angstrom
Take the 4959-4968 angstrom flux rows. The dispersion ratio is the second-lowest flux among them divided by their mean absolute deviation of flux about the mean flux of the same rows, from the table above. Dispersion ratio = 17.4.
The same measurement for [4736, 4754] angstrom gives 19.7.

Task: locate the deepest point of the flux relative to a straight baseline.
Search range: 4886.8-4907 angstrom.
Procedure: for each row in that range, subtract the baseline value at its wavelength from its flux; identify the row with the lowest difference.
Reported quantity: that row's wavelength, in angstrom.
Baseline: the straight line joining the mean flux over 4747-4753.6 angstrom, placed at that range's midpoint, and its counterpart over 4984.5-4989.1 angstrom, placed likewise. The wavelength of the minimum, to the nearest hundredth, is 4896.90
